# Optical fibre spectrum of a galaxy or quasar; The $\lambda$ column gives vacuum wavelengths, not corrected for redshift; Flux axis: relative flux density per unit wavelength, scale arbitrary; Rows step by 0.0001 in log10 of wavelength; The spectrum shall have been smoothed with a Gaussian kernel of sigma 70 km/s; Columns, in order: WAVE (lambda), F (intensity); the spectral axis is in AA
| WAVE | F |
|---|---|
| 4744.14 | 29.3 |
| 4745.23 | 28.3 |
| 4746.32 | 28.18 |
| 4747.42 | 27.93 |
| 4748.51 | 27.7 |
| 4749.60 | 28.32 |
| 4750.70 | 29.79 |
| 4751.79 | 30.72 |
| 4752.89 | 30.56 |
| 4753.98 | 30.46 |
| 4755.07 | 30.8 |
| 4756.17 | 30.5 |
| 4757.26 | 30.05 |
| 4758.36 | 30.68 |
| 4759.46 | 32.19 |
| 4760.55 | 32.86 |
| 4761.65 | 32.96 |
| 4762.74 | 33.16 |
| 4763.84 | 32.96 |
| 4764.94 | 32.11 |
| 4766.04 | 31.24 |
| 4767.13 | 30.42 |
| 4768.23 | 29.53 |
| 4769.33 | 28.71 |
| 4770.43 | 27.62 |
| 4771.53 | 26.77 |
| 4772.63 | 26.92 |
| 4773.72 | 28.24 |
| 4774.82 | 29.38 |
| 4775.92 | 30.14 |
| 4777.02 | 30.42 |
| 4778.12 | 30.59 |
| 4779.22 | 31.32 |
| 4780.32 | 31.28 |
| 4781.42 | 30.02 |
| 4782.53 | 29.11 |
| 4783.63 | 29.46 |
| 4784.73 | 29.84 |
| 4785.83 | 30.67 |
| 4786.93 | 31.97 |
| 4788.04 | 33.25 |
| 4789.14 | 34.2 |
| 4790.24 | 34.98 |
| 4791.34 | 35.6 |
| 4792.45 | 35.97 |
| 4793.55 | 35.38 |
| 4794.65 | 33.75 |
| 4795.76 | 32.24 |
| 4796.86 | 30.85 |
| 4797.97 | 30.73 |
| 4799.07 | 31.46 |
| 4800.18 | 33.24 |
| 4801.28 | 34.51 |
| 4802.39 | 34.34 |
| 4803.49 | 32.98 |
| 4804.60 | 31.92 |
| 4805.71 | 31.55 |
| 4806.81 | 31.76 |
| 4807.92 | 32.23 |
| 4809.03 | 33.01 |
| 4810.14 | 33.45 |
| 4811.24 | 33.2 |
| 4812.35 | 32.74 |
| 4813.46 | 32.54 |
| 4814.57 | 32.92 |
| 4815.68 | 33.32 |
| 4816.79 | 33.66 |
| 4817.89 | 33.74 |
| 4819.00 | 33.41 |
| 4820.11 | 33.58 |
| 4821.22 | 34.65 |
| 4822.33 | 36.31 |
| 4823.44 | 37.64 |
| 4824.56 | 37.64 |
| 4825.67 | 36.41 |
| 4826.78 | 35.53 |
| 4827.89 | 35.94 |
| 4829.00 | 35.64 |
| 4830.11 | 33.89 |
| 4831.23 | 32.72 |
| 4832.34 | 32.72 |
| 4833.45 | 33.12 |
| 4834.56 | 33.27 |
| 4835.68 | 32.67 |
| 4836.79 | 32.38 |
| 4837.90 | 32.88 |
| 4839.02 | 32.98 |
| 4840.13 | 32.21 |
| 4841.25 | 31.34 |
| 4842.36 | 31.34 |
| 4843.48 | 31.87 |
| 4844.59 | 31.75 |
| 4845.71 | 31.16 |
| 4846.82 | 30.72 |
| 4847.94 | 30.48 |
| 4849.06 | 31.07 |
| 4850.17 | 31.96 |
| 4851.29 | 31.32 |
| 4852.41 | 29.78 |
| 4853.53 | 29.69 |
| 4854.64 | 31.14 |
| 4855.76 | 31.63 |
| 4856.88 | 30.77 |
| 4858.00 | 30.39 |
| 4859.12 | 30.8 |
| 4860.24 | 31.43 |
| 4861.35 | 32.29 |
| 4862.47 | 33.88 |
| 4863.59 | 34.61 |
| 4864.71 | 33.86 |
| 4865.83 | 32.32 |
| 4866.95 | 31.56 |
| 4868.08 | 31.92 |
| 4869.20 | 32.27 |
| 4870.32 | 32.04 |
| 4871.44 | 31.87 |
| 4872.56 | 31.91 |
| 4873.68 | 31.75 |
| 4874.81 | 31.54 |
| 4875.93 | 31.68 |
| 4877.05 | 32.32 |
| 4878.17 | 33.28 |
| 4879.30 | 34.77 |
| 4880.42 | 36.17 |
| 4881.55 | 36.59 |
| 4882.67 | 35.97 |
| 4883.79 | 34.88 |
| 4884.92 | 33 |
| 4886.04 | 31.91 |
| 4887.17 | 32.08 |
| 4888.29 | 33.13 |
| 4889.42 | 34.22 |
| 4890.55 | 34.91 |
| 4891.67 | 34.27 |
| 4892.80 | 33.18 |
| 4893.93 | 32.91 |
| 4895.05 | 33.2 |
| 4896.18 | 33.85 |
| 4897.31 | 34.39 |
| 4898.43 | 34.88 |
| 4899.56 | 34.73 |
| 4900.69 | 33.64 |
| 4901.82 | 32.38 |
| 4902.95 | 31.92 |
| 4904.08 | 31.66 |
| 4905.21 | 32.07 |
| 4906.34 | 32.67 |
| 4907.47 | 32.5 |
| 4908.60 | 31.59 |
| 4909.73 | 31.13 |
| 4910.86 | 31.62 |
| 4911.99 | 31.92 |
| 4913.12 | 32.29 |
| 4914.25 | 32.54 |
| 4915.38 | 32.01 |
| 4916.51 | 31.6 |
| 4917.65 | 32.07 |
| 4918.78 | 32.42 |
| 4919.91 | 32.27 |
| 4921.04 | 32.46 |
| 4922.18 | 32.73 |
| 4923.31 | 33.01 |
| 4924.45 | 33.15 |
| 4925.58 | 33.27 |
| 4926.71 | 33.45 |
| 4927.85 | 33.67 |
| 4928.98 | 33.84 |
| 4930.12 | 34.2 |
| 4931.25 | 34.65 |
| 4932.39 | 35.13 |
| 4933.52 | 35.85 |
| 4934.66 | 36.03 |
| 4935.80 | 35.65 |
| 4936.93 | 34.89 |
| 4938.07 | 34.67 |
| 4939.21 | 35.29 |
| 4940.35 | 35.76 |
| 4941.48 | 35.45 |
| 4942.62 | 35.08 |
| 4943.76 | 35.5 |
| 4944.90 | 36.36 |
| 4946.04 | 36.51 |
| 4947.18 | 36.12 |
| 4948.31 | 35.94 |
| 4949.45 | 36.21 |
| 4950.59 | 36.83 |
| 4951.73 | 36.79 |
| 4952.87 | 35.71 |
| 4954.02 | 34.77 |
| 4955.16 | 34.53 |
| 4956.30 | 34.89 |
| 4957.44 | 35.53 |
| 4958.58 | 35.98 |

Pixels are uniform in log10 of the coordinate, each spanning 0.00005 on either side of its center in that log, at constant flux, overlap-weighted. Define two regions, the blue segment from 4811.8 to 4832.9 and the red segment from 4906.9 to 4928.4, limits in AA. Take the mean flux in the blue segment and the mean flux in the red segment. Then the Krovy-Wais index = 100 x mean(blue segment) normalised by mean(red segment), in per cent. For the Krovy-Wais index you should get 106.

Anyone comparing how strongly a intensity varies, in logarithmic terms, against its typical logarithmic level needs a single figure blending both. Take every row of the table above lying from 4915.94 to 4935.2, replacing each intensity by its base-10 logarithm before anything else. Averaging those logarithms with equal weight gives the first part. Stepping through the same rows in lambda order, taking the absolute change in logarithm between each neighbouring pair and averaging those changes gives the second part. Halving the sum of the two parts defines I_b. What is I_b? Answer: 0.764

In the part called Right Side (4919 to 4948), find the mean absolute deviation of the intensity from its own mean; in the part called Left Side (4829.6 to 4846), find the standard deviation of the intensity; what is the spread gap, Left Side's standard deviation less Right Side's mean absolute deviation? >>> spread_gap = -0.3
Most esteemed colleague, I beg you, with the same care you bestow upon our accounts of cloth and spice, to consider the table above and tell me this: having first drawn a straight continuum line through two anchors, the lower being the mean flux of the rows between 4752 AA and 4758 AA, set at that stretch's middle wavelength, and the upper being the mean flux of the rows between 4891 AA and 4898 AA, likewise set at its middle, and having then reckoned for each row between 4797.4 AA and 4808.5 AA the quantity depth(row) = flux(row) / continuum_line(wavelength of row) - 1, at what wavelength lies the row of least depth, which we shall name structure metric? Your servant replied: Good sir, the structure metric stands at 4797.97 AA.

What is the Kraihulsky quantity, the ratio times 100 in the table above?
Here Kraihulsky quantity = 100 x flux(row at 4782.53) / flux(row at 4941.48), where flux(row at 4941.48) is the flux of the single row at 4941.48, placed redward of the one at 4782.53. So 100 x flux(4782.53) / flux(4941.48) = 82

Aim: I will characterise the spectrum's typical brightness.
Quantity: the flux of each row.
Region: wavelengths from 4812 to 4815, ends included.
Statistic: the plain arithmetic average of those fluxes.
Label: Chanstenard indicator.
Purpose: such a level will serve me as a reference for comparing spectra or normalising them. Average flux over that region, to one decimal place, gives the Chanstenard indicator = 32.7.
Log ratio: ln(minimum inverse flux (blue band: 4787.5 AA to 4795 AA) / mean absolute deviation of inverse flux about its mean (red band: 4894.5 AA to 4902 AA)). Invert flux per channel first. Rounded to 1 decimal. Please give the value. 3.8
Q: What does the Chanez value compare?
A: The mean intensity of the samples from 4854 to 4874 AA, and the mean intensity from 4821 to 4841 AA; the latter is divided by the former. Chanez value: 1.07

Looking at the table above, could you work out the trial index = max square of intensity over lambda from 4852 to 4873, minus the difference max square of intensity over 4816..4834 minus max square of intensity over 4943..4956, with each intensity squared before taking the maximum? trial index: 1138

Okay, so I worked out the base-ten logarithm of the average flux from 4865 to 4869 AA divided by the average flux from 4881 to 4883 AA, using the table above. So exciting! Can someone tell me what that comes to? -0.055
